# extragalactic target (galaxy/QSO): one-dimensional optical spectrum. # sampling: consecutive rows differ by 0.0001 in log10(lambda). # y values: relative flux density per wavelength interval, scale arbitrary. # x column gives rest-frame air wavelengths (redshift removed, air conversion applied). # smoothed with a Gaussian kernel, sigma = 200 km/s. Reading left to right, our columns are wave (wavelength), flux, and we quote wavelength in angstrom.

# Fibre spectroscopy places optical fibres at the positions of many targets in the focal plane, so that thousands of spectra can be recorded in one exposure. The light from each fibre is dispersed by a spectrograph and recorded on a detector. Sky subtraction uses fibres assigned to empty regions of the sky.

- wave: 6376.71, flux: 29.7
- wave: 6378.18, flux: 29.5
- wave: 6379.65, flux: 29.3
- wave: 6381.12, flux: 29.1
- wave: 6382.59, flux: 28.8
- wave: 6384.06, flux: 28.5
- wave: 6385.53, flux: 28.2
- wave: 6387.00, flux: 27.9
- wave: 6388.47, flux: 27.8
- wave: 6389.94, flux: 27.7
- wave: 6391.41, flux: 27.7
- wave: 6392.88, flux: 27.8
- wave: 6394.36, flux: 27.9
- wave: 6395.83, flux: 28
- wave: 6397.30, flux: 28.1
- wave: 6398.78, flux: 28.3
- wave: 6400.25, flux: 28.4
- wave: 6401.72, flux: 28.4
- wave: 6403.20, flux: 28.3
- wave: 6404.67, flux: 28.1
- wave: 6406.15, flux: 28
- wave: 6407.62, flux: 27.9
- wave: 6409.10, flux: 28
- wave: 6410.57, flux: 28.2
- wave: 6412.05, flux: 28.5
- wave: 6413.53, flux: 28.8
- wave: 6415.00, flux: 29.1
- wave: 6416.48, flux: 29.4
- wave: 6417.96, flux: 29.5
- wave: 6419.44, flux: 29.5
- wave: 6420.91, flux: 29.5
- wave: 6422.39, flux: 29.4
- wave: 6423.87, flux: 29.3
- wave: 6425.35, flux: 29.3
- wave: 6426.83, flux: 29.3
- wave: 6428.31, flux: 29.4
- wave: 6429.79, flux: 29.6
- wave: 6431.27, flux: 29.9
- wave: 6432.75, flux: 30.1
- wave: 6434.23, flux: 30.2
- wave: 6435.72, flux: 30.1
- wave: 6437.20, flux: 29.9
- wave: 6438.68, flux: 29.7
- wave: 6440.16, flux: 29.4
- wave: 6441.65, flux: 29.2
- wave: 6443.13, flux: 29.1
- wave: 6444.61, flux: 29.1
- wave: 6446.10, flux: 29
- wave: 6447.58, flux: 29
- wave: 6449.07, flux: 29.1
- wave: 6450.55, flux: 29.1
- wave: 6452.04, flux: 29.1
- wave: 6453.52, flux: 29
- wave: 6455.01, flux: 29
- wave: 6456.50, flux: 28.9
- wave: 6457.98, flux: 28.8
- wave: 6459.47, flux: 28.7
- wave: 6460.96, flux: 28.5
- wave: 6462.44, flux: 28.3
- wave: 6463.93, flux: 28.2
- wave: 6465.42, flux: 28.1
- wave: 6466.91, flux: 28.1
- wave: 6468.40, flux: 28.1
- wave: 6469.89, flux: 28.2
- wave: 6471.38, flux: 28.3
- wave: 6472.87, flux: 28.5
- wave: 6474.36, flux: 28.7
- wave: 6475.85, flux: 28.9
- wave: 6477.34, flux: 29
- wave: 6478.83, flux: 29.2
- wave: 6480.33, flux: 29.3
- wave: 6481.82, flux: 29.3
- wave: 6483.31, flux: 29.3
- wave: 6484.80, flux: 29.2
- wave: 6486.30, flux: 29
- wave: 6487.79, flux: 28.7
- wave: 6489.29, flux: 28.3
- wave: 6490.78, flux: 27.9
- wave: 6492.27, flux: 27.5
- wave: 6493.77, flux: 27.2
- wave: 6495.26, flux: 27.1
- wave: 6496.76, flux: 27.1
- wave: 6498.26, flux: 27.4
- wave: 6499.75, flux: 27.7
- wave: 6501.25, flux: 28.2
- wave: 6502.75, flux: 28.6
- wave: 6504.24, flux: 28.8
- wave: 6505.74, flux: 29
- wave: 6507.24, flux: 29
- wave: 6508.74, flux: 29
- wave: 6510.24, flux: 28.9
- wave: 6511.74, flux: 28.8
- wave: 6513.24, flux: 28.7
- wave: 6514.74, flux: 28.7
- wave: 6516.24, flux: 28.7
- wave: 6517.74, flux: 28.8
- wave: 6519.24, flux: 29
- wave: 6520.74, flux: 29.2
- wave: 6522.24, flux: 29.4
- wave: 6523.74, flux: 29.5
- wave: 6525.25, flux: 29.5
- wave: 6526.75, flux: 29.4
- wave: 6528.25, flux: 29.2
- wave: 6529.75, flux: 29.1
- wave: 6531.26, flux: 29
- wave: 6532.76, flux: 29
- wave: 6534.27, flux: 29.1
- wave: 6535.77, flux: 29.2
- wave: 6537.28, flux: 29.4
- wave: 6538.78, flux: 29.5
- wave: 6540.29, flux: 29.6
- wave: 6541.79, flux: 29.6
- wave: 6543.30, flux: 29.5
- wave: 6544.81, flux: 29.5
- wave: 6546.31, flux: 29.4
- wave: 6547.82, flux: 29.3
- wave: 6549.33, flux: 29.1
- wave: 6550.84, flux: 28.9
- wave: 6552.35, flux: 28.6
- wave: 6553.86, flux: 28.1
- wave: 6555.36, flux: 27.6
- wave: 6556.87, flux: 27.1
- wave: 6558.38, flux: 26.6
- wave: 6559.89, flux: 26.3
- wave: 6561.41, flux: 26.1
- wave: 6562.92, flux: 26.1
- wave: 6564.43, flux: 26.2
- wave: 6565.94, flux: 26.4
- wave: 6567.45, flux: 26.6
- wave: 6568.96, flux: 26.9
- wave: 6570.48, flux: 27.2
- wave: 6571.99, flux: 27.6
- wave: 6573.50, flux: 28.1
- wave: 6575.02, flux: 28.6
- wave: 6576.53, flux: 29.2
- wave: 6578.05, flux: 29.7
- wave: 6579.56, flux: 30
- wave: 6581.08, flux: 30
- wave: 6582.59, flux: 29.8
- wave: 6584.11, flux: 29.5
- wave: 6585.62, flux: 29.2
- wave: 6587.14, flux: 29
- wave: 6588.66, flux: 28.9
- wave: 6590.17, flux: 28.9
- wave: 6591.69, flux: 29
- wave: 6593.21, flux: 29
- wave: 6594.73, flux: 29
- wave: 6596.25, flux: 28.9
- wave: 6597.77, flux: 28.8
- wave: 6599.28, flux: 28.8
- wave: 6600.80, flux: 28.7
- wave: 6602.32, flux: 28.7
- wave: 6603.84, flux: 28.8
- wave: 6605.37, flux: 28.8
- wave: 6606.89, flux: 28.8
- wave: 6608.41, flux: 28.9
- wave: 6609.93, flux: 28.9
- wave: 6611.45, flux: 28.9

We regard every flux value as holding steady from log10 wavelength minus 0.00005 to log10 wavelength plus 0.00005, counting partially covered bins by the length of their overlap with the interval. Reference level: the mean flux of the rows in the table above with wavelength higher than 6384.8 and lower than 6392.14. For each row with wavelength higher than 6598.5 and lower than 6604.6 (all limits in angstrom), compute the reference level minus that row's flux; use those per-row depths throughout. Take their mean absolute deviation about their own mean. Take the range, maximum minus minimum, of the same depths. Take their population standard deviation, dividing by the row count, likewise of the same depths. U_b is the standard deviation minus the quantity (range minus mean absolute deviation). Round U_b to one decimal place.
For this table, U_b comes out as 0.0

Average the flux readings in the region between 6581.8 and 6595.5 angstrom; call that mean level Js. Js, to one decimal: 29.1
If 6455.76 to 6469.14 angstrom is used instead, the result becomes 28.4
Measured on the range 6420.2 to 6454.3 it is 29.4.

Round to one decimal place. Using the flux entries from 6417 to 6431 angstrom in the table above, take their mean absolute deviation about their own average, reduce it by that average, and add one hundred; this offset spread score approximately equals 70.7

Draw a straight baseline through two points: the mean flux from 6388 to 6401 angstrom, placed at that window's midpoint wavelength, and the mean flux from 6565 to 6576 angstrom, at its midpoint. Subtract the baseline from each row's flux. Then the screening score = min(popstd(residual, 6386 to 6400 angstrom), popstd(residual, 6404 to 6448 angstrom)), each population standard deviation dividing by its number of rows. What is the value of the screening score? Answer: 0.20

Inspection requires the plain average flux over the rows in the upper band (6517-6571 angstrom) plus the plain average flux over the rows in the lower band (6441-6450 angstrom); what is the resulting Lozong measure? 57.5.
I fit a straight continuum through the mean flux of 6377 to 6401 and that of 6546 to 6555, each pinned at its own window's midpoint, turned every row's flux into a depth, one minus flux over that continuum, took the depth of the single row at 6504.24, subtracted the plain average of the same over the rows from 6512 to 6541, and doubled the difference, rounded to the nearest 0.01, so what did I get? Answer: 0.02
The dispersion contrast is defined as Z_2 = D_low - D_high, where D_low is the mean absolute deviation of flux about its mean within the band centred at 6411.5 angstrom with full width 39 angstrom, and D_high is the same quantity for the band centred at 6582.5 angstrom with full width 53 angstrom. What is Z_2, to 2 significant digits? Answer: -0.45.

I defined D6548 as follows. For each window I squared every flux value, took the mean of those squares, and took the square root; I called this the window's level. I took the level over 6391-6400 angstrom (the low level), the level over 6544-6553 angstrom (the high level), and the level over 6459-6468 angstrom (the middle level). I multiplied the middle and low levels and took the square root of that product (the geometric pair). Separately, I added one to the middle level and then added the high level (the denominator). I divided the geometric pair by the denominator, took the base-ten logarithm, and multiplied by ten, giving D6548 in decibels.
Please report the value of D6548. -3.17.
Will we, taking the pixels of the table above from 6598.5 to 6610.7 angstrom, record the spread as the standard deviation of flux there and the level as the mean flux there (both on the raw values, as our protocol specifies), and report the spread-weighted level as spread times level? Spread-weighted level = 2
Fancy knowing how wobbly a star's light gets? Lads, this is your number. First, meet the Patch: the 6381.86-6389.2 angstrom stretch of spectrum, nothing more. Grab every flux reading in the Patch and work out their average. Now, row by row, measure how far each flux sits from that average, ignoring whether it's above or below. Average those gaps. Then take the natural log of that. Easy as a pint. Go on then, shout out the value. -1.1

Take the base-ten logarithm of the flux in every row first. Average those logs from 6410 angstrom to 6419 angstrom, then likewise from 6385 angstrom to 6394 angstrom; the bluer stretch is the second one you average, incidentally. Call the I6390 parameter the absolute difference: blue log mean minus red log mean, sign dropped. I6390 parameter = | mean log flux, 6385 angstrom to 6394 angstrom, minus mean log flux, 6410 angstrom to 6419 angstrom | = 0.016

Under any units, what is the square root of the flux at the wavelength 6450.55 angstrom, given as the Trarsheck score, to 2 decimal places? 5.39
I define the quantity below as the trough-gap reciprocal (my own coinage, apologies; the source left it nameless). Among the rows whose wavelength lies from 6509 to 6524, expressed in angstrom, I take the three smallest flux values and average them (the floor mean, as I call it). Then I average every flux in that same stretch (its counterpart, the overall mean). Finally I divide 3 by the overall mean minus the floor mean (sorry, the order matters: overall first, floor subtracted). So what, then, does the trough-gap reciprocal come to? 11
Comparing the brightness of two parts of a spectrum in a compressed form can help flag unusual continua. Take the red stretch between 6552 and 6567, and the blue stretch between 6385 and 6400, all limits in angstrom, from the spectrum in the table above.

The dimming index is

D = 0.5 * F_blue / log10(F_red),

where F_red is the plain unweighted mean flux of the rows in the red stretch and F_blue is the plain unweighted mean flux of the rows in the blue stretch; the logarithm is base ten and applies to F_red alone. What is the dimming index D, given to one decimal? 9.8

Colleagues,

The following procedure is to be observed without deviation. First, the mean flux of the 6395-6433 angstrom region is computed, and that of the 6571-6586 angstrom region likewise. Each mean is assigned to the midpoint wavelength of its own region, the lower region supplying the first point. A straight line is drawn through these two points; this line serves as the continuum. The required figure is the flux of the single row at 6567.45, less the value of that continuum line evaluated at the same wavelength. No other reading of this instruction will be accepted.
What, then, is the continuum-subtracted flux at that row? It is -2.5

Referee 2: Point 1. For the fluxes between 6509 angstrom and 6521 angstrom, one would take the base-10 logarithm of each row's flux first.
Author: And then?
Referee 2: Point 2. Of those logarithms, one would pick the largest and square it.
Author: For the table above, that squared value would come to 2.15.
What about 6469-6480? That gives 2.15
